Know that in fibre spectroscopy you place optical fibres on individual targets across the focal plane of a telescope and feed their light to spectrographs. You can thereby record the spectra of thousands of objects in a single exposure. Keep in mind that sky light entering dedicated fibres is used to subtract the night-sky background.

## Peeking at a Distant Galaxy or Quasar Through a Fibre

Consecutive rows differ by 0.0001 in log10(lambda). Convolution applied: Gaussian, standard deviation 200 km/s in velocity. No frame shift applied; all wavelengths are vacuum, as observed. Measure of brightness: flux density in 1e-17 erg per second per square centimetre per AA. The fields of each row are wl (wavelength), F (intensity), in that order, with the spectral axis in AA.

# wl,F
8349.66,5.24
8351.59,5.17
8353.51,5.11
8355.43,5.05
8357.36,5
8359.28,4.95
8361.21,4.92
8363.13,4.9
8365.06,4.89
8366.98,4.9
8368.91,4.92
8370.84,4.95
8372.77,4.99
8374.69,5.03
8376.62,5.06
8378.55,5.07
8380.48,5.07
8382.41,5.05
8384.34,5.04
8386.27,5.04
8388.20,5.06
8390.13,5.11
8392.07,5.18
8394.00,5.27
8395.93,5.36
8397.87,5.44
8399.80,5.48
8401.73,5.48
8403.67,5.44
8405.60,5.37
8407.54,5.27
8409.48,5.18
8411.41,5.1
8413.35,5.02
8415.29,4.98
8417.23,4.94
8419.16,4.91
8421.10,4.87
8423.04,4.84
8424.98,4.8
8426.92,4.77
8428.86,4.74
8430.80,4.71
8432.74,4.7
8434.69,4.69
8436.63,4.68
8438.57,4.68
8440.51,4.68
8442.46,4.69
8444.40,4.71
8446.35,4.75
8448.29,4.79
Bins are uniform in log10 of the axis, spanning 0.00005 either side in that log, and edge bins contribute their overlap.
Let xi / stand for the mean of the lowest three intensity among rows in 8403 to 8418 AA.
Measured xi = 4.98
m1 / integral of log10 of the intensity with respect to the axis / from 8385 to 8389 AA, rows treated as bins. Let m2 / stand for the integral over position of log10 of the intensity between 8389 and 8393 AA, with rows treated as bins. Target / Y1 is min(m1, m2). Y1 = 2.81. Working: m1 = 2.81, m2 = 2.84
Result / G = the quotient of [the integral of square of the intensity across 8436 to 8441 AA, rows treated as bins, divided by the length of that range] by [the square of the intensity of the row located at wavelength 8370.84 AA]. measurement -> 0.89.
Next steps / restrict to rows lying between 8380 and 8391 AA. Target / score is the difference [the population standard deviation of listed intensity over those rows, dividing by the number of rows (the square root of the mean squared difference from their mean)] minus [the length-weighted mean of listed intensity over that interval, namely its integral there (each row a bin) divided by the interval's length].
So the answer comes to -5.0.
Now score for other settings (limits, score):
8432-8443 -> -4.7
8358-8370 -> -4.9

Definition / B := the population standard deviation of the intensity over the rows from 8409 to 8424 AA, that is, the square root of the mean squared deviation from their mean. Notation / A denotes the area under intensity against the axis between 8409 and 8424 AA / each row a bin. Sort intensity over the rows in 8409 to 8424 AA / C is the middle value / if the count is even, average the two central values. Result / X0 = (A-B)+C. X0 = 79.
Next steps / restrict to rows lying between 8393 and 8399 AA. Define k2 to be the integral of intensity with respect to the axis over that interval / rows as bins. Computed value 32.2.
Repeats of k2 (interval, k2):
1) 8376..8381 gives 25.3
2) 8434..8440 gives 28.1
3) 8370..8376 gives 30.0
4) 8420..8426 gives 29.0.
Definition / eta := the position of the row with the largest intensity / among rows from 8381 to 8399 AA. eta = 8397.87 AA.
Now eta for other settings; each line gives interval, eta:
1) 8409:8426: 8409.48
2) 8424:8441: 8424.98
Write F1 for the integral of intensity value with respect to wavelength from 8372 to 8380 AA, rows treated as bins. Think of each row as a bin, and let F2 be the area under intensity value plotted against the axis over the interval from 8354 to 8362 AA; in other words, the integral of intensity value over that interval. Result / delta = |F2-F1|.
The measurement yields 0.5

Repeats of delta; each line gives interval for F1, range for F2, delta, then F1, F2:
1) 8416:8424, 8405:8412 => 2.6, 39.2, 37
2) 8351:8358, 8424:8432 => 2.5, 35.6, 38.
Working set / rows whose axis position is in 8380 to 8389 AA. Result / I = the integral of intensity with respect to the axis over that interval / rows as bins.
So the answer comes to 45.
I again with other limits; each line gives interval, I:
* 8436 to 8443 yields 33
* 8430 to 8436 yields 28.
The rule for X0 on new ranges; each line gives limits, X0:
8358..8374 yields 84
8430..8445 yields 75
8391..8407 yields 91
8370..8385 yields 81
